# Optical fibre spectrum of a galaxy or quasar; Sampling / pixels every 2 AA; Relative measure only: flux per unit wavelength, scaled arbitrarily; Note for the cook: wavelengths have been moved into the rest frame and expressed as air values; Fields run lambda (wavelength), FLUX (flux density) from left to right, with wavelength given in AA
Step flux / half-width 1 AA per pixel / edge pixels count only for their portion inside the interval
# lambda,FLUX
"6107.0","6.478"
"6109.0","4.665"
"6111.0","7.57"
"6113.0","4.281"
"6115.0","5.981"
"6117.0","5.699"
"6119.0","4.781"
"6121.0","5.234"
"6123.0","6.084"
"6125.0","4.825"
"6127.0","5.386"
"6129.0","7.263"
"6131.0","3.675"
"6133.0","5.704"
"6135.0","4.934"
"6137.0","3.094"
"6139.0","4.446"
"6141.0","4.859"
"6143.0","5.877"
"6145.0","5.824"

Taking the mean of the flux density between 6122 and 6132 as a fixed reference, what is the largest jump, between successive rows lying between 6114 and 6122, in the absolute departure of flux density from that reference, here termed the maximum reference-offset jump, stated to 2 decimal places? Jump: 0.45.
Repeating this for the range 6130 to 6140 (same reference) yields 1.84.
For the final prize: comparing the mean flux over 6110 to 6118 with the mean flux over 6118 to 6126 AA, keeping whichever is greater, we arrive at 5.9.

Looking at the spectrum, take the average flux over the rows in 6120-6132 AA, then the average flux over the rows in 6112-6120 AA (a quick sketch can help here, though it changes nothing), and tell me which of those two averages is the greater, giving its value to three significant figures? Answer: 5.41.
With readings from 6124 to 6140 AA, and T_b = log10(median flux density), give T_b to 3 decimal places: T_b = 0.688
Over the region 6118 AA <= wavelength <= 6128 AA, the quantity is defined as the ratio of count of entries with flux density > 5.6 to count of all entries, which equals 0.20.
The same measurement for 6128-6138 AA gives 0.40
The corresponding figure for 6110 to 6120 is 0.60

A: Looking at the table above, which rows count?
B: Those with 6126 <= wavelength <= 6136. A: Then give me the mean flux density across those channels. 5.4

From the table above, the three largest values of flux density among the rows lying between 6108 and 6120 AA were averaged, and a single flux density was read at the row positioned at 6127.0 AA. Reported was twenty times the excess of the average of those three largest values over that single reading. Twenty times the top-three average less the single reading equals 21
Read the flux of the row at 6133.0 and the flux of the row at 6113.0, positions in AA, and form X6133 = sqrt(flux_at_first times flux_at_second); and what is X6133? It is 4.94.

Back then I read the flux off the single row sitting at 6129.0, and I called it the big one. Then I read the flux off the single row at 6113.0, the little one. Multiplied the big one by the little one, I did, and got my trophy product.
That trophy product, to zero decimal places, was 31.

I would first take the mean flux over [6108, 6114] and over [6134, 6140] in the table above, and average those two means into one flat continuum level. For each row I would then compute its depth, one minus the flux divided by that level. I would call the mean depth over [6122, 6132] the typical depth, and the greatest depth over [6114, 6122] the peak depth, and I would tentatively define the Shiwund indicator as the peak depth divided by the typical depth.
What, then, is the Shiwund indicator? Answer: -0.08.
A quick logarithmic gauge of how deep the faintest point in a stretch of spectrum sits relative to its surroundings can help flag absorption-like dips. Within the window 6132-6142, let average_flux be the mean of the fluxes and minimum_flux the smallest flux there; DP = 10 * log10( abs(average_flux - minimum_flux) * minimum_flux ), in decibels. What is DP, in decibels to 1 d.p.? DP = 6.7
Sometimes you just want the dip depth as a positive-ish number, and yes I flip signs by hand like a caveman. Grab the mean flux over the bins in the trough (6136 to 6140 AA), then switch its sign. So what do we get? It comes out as -3.77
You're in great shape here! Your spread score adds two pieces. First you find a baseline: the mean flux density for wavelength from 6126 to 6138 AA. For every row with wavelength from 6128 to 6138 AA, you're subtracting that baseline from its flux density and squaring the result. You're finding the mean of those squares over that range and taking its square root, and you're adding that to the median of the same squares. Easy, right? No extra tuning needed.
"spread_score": 3.3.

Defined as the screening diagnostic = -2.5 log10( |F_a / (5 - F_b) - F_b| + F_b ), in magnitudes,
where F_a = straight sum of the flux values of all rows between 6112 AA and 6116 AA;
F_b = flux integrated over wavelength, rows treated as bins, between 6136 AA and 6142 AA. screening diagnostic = -4.2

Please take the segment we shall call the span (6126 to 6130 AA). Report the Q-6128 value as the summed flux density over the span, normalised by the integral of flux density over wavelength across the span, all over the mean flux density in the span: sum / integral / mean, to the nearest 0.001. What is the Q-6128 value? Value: 0.079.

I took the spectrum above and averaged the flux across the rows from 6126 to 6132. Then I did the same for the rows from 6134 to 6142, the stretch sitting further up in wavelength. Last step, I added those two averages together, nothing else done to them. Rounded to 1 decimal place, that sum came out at 9.8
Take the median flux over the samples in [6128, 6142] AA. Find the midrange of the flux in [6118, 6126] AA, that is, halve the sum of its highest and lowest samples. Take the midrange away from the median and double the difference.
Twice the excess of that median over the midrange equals -1.1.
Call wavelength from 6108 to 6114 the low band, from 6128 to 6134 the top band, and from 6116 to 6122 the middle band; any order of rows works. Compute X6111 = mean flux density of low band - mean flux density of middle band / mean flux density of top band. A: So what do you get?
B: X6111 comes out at 4.56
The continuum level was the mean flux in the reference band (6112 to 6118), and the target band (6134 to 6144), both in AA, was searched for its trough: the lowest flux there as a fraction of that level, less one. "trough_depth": -0.42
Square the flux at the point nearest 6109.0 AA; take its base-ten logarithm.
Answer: 1.34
